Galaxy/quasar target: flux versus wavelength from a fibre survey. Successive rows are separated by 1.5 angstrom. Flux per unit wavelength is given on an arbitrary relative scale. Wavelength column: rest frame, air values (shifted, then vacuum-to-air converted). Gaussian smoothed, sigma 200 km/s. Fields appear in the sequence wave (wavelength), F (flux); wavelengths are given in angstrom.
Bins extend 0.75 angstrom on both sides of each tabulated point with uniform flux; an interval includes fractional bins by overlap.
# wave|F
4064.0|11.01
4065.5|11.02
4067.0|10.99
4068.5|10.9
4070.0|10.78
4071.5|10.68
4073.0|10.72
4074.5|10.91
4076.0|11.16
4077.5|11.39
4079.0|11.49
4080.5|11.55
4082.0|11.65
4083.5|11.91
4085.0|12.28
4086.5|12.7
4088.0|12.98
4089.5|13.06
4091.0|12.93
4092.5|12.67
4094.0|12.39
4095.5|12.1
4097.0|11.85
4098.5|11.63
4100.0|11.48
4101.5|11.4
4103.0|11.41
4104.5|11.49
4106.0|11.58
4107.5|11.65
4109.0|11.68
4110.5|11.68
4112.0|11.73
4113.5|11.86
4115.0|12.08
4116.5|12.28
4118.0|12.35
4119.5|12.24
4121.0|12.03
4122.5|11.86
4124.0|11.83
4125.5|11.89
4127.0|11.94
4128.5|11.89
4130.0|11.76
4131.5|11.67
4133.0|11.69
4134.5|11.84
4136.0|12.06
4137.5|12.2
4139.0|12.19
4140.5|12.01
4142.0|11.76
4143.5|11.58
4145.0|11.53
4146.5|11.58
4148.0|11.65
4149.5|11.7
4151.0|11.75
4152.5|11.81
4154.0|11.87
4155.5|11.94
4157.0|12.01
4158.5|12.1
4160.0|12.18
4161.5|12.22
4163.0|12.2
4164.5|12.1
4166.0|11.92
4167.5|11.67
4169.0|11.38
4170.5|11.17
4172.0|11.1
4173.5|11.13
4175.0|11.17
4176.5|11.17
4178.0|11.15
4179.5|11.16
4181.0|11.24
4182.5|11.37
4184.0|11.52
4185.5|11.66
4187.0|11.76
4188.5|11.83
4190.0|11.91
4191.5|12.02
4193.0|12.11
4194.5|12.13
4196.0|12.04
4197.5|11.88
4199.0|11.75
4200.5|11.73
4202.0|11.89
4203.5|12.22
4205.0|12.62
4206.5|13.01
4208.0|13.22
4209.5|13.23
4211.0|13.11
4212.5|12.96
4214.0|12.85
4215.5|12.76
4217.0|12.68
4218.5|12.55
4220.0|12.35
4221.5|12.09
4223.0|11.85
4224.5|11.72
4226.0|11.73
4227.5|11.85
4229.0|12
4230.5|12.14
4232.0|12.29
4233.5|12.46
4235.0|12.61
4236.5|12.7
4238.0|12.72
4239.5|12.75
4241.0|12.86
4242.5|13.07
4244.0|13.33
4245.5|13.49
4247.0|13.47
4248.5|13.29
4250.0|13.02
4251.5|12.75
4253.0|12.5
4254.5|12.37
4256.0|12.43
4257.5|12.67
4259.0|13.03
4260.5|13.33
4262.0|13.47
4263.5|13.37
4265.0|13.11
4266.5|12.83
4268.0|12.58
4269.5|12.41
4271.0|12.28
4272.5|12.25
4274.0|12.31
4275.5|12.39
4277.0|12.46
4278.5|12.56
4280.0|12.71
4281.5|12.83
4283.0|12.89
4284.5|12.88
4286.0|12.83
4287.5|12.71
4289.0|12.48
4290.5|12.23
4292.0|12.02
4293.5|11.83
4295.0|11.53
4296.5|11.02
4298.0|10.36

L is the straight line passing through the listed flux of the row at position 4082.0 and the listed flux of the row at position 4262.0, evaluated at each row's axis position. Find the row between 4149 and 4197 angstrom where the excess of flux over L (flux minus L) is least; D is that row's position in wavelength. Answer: 4179.5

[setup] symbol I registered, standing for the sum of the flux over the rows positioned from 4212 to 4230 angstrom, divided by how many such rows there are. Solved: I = 12.3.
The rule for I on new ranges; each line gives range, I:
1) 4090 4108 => 11.9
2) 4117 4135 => 11.9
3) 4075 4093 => 12.1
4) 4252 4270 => 12.8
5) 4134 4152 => 11.8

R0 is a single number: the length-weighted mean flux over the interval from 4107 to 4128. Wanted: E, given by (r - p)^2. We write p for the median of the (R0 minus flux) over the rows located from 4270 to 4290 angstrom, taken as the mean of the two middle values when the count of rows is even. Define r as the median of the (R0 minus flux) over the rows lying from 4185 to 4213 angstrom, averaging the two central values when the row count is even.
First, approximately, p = -0.62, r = -0.10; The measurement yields 0.27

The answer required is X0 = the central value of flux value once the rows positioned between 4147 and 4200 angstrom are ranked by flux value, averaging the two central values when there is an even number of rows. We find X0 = 11.76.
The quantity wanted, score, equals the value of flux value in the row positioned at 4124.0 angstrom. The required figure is 11.83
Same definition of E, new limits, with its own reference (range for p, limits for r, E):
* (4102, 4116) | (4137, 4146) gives 0.04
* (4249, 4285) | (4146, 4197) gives 0.87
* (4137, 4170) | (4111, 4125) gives 0.02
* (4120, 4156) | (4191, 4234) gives 0.09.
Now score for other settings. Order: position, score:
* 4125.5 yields 11.89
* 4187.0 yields 11.76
